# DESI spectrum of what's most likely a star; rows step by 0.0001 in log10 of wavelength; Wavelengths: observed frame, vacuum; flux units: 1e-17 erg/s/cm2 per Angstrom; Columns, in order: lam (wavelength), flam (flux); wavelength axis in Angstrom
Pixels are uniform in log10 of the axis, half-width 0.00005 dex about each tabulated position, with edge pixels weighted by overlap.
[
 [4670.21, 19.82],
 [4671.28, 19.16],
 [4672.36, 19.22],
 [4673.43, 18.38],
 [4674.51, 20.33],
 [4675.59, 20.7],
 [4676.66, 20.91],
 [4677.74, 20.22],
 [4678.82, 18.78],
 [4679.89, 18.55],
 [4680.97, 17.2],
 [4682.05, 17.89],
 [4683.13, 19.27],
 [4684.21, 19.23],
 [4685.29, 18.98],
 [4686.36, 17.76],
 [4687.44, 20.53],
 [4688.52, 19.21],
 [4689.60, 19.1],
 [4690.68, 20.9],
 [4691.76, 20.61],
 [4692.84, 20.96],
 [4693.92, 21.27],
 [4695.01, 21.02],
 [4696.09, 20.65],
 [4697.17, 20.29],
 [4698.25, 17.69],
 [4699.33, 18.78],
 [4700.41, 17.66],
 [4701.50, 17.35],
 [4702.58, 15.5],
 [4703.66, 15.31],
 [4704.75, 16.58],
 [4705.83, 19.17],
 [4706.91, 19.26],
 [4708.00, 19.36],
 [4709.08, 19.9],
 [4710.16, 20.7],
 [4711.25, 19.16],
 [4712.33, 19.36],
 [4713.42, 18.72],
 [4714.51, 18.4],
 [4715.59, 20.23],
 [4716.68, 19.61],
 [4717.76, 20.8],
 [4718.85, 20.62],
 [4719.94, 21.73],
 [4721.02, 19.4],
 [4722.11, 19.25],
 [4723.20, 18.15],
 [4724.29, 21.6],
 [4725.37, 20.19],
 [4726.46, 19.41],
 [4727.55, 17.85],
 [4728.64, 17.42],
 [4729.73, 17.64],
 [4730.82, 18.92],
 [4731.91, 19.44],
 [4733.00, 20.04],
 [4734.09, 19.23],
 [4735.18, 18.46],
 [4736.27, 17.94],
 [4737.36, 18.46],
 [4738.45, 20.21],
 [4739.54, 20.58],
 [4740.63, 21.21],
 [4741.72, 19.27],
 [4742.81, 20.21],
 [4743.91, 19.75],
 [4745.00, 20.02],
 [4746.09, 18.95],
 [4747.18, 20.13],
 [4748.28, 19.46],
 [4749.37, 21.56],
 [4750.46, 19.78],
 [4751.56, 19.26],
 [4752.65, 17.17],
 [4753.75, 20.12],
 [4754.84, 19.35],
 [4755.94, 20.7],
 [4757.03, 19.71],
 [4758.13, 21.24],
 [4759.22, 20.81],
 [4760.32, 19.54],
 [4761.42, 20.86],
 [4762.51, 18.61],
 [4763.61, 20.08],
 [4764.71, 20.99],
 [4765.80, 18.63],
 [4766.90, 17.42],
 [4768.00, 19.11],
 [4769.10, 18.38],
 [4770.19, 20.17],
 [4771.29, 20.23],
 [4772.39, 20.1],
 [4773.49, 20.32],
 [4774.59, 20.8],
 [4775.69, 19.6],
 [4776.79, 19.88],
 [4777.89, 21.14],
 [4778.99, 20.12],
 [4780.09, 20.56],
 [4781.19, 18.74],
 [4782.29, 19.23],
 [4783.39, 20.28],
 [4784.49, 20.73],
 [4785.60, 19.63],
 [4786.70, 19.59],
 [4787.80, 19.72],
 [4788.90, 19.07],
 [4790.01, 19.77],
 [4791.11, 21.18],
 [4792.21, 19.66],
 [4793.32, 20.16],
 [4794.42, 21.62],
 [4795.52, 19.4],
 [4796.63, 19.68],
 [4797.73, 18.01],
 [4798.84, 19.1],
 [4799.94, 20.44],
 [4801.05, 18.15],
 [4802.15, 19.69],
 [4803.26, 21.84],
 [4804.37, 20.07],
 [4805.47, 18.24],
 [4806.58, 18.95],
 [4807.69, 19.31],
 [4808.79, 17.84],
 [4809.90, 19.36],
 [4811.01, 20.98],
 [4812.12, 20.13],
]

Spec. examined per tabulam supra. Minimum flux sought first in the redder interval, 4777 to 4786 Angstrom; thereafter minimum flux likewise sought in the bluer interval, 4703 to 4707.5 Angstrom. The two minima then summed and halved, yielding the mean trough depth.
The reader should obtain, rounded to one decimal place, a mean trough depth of 17.0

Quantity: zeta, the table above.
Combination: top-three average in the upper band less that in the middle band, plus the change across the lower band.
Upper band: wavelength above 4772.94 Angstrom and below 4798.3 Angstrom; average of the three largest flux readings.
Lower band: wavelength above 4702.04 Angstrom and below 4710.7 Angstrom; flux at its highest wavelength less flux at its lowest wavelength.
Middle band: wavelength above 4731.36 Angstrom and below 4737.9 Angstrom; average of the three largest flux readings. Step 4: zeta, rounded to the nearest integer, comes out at 7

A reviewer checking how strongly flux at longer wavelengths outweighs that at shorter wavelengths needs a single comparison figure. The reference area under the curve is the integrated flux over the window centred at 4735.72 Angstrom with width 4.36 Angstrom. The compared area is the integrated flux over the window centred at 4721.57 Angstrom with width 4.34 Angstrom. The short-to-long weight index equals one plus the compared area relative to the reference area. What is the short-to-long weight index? 2.06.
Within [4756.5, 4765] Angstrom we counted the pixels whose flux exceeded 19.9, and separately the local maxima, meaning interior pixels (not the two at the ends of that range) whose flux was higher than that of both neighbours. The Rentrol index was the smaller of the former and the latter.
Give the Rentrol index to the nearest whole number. 2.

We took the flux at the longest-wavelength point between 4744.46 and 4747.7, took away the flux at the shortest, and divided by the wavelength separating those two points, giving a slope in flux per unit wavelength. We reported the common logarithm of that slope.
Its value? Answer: -1.30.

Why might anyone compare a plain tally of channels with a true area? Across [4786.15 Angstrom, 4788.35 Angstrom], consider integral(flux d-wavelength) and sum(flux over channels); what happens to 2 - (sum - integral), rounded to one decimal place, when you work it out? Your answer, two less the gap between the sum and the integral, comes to 6.0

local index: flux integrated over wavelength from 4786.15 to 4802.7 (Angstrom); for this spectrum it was 326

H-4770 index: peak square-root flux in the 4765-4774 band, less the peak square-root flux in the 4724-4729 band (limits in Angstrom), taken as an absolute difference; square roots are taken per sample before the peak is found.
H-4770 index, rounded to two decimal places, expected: 0.14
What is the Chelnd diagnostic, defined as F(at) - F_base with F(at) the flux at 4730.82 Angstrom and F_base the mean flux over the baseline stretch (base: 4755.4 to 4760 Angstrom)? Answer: -1.7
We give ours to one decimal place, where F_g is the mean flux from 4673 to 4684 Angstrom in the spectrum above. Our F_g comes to 19.2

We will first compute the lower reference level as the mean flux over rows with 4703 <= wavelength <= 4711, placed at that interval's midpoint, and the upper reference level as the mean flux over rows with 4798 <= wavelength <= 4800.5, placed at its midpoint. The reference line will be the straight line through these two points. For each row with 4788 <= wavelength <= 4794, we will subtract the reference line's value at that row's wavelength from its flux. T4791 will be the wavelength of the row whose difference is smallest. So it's 4788.90 Angstrom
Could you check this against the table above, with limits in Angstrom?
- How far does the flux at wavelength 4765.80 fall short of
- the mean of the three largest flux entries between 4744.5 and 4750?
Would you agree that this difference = 1.9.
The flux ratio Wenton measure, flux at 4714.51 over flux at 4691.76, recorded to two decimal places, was 0.89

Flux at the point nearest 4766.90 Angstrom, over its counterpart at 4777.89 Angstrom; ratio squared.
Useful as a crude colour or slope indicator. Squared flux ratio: 0.68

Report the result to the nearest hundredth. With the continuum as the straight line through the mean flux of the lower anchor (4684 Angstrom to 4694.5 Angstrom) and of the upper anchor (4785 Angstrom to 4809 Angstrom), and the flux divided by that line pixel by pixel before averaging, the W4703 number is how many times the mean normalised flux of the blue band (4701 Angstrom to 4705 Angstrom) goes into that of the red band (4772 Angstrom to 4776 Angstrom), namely 1.26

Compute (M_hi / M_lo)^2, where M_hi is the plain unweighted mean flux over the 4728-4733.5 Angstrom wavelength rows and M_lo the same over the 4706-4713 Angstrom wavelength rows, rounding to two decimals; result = 0.91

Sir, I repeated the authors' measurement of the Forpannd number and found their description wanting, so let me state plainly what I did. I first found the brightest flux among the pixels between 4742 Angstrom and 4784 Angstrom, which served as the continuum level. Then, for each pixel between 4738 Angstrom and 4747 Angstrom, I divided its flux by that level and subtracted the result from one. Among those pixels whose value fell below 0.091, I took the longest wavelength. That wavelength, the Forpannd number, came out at 4745.00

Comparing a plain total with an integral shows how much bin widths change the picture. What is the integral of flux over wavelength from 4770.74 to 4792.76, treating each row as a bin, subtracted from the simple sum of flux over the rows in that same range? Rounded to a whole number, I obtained -40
